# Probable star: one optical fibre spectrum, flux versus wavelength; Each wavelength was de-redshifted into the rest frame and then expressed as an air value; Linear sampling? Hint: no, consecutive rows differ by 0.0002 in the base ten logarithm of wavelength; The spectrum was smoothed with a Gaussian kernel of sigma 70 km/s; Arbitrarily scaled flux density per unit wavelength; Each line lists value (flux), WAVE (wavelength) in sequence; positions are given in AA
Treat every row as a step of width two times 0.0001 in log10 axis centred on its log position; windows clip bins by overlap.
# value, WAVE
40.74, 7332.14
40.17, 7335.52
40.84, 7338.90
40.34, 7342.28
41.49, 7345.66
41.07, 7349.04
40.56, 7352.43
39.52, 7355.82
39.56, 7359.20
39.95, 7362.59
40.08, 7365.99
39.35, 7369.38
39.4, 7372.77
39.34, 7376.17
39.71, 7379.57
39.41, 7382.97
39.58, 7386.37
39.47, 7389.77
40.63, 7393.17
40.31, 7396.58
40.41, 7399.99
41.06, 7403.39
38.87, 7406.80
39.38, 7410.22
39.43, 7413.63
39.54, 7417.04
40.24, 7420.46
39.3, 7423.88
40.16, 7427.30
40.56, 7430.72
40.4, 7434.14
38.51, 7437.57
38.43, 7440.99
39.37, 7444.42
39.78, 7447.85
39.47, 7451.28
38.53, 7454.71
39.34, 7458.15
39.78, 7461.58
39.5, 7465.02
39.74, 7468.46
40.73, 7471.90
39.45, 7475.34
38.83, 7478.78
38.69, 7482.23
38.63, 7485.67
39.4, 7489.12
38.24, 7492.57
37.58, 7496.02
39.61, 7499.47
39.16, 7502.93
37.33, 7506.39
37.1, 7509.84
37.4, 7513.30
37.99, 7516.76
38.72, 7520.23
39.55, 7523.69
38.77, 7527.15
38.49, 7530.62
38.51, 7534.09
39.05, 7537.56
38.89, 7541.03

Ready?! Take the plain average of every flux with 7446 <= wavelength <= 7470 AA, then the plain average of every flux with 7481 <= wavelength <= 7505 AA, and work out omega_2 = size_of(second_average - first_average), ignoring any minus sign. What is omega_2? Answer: 0.7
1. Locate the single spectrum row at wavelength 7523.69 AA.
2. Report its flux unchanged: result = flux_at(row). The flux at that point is 39.55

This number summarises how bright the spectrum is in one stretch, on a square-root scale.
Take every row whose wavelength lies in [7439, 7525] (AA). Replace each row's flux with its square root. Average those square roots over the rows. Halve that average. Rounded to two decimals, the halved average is 3.12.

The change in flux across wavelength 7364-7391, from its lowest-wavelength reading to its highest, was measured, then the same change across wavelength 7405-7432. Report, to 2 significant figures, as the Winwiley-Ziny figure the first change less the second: -2.3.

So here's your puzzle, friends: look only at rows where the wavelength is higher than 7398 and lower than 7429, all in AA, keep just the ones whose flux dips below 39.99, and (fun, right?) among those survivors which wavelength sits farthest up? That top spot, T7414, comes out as 7423.88 AA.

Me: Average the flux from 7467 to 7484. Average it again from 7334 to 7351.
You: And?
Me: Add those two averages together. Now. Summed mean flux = 80.3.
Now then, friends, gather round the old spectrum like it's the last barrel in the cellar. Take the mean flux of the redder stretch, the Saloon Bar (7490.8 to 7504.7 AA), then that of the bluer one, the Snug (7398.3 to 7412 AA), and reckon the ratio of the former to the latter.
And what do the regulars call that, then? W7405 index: 0.97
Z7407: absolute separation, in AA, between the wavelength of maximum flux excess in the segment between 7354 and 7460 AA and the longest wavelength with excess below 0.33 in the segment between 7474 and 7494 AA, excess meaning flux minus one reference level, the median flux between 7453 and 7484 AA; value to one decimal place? 89.2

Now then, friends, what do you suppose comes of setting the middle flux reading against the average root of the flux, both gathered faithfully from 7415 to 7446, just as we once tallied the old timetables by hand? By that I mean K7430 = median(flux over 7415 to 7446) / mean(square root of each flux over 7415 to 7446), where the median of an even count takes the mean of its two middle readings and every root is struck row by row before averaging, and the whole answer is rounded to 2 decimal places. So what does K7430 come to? 6.28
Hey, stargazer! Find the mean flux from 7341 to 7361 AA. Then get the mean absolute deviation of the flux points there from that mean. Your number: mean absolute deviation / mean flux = 0.015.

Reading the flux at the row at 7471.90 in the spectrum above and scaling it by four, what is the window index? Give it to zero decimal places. 163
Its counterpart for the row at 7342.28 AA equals 161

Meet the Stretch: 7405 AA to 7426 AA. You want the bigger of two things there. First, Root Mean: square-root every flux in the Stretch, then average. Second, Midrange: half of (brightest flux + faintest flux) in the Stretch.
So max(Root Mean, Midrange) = 39.6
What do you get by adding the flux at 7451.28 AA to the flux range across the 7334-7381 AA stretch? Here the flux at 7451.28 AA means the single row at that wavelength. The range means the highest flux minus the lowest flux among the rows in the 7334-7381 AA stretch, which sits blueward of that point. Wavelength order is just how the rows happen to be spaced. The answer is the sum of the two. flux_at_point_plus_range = 41.6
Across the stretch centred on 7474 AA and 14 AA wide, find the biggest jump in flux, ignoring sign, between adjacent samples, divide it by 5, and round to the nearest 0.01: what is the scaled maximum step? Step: 0.26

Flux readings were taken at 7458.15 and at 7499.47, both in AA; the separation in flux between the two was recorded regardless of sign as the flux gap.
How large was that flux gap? 0.27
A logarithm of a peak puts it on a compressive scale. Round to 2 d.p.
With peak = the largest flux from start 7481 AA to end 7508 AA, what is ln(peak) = 3.68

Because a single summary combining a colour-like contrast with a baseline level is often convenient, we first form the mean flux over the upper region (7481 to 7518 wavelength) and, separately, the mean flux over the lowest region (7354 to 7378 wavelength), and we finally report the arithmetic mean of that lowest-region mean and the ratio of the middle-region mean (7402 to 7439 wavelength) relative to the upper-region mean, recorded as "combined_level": 20.3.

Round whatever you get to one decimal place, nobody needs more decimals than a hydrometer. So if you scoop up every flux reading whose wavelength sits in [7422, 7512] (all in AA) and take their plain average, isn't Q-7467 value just 39.1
